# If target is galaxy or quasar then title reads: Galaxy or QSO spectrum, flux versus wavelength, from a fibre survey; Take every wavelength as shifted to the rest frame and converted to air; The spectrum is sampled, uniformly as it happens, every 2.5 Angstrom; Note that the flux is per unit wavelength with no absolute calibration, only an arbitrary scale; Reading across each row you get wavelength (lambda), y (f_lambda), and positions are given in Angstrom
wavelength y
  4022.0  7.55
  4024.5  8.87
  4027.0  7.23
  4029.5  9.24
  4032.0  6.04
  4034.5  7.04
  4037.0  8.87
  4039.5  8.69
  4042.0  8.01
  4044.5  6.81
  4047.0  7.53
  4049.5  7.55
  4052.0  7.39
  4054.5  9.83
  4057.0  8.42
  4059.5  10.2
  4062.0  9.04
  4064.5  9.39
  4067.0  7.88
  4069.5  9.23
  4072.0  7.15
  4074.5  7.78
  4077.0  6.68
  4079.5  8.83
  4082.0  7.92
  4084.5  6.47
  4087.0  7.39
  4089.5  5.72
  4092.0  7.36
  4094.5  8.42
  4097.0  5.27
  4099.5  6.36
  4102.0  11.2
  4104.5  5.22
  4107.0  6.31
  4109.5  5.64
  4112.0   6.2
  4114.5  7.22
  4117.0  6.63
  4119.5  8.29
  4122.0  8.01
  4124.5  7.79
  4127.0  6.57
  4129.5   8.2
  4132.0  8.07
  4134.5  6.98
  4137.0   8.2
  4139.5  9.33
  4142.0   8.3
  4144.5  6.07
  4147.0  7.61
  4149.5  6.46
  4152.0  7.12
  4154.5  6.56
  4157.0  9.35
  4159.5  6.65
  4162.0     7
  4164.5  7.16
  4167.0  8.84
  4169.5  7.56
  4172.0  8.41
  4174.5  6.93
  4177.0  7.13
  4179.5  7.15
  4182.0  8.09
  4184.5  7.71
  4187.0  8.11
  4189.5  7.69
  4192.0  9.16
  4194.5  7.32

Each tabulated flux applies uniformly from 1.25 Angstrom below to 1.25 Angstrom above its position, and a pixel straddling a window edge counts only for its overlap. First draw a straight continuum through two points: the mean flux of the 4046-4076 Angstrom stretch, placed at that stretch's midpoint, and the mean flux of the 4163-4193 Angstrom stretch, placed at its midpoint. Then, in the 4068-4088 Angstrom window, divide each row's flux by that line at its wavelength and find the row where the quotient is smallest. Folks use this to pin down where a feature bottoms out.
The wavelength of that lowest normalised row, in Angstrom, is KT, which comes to 4084.5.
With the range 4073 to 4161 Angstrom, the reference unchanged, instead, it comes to 4104.5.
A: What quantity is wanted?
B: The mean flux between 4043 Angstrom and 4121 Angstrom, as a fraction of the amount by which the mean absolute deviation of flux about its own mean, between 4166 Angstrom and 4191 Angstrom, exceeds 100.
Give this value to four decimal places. -0.0763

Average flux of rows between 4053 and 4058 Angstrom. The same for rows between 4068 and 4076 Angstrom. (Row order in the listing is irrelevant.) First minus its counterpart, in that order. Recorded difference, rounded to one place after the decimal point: 1.1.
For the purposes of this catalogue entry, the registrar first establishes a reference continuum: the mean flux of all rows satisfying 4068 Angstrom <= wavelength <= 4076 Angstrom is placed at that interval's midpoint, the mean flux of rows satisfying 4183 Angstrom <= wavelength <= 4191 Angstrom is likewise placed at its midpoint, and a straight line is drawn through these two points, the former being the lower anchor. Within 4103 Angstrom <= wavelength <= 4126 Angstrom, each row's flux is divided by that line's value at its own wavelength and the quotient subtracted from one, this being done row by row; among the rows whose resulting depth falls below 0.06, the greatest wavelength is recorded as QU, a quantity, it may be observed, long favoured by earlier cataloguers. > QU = 4124.5 Angstrom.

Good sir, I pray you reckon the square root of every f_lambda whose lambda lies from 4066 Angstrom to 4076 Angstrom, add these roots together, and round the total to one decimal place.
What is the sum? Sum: 11.3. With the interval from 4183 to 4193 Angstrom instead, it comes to 11.4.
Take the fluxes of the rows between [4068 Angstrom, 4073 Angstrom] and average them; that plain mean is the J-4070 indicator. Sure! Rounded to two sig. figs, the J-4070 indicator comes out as 8.2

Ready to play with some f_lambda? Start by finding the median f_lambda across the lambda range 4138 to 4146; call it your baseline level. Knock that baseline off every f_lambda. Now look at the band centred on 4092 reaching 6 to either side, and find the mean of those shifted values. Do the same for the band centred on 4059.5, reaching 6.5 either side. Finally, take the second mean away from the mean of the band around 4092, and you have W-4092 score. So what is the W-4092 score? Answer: -2.5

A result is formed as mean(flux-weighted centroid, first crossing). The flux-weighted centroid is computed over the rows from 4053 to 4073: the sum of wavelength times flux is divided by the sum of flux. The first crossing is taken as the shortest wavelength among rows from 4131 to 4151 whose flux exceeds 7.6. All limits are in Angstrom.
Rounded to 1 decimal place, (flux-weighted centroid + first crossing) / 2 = 4097.4 Angstrom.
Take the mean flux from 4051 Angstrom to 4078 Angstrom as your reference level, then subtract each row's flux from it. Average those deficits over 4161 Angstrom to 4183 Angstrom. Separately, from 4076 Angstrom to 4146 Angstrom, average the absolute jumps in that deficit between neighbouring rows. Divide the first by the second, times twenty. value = 12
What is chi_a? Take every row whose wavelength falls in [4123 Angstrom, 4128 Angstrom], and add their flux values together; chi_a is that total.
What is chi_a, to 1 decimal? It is 14.4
